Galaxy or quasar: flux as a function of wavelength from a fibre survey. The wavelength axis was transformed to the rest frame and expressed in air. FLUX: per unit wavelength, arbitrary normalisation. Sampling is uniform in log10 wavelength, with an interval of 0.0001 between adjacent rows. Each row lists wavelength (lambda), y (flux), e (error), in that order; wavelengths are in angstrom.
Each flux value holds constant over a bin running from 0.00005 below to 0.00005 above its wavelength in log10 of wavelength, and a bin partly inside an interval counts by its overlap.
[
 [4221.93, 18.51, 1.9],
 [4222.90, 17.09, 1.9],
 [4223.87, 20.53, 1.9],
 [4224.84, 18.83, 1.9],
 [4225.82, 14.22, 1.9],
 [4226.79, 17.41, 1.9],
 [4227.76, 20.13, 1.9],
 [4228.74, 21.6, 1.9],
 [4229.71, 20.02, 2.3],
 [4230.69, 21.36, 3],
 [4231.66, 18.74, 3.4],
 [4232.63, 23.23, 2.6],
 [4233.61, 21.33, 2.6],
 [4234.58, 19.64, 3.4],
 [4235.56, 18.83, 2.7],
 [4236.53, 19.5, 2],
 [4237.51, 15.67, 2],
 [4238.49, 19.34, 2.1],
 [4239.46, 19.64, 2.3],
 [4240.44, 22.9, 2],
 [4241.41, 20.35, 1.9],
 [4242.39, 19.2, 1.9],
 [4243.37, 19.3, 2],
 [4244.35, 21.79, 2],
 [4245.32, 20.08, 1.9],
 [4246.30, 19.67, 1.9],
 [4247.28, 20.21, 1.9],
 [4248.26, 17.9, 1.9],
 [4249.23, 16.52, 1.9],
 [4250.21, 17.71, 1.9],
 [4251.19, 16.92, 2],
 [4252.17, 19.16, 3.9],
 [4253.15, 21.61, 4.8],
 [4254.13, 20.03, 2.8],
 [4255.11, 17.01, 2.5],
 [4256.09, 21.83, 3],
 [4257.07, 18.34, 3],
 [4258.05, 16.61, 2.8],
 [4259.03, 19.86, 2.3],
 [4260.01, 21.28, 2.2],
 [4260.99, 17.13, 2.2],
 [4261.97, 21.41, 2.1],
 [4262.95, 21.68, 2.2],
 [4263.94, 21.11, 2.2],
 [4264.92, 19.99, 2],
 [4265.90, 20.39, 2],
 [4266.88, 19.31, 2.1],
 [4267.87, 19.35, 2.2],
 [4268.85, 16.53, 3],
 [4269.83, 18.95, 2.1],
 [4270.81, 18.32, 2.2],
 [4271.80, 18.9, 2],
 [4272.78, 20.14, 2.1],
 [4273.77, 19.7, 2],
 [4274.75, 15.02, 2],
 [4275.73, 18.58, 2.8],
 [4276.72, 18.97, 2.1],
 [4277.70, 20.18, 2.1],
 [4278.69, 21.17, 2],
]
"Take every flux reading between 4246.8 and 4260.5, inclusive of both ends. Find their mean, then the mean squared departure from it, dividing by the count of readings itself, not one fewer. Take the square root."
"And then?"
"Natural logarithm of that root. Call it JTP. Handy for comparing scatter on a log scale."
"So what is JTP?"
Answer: 0.602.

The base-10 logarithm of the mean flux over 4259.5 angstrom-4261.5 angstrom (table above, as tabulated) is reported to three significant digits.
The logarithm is 1.28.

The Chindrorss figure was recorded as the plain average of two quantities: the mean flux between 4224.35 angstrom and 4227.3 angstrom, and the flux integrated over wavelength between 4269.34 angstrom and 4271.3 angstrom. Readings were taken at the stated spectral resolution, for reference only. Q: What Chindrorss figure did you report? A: 27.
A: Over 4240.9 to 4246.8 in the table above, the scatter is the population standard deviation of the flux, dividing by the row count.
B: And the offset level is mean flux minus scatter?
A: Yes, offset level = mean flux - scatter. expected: 19.2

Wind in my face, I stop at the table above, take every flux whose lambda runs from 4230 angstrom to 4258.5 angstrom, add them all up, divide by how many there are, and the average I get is 19.5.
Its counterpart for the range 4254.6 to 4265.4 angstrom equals 19.7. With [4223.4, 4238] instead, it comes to 19.4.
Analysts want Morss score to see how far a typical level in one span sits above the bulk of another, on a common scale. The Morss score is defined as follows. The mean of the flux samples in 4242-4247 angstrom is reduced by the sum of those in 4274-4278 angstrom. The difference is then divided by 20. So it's -2.64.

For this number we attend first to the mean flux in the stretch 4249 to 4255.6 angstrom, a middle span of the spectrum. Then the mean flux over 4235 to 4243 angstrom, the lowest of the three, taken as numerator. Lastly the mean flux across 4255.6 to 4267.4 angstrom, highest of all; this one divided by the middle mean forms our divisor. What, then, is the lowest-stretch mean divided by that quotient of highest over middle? 18.0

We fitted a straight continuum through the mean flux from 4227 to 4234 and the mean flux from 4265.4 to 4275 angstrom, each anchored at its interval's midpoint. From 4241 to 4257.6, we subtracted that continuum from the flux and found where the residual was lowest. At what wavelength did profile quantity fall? 4249.23 angstrom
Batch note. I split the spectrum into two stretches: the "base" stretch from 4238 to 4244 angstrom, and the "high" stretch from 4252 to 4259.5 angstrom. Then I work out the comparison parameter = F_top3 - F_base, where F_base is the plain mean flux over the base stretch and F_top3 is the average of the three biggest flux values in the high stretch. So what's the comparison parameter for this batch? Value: 1.0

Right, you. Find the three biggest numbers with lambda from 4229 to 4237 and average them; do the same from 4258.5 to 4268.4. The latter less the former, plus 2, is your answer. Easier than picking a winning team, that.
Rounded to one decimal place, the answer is 1.5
